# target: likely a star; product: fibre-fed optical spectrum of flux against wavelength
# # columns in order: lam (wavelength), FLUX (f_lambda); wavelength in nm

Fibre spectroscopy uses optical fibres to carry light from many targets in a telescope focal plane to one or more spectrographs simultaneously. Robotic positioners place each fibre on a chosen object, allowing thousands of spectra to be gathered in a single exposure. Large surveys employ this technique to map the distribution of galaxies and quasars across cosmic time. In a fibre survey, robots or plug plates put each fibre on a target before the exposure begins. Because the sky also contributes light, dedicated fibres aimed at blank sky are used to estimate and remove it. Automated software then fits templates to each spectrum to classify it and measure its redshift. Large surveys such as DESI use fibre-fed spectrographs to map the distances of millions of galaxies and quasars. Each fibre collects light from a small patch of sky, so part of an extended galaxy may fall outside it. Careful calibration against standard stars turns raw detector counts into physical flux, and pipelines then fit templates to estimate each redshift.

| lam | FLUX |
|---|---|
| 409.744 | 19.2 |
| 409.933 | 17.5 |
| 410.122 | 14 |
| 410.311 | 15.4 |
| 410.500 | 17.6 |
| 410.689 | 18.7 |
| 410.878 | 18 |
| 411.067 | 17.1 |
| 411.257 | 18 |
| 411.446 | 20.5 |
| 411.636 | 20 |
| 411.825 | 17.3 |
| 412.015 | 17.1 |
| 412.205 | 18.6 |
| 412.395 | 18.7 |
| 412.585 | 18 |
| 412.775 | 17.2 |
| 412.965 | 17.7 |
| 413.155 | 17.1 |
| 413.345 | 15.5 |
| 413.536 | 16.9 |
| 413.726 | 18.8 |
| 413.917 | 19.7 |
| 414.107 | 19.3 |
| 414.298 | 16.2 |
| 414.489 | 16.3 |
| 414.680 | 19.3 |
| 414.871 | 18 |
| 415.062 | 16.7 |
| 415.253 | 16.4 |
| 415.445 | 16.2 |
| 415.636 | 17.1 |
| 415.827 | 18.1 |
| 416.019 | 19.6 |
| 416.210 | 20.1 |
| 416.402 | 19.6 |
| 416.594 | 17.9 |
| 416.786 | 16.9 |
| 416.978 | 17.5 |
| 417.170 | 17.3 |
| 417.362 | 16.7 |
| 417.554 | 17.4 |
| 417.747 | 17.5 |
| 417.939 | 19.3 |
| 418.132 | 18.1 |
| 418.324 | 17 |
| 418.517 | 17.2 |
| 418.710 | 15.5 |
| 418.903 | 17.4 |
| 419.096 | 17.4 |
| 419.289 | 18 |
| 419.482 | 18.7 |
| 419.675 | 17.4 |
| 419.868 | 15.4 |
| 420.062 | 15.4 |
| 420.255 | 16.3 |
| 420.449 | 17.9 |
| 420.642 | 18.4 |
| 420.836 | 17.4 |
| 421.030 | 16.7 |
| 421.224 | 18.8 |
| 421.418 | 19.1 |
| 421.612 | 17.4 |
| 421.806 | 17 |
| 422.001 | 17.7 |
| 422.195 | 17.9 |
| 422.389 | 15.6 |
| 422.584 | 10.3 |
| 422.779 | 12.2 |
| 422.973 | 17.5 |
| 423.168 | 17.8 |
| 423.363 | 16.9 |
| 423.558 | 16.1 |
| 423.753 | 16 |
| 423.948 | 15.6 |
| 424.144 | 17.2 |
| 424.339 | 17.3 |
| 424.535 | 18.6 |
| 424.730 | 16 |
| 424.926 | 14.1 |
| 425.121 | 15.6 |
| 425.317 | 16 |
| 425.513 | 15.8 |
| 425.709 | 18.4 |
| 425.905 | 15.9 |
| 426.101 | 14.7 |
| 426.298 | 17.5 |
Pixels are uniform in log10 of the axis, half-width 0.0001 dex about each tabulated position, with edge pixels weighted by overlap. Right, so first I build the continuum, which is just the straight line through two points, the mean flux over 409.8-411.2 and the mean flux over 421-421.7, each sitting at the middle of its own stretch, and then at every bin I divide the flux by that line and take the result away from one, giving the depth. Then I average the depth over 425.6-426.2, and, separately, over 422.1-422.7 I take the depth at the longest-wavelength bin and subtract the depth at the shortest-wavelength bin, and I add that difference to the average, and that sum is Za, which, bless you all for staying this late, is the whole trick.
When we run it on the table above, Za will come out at 0.54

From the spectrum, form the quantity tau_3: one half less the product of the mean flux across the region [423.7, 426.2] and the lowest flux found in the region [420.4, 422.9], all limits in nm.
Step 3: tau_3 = -167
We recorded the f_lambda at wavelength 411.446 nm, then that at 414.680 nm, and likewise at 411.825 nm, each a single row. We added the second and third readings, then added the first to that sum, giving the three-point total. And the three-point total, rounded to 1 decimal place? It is 57.1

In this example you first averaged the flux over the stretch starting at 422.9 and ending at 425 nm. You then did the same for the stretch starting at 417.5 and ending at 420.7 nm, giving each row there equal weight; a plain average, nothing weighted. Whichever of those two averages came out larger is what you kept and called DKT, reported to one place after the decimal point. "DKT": 17.3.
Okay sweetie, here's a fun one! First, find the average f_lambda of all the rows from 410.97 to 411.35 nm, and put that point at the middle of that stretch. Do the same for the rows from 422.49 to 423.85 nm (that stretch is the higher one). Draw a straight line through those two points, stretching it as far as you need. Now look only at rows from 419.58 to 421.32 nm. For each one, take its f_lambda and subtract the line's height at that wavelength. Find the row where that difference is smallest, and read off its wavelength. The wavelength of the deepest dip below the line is 419.868 nm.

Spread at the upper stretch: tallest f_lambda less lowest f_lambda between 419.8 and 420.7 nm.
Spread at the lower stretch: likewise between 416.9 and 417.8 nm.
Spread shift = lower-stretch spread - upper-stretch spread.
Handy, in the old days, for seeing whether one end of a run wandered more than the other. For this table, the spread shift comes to -2.2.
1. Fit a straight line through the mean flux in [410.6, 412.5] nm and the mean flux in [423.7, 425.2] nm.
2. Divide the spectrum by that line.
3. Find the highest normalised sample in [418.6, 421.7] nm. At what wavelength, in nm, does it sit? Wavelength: 421.418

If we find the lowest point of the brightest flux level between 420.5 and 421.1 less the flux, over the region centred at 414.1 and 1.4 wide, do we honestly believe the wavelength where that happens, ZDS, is 413.917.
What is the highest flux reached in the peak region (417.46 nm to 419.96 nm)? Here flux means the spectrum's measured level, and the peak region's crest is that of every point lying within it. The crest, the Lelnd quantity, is 19.3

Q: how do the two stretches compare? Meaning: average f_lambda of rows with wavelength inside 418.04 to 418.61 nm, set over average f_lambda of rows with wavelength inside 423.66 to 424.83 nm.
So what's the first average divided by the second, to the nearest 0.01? 1.04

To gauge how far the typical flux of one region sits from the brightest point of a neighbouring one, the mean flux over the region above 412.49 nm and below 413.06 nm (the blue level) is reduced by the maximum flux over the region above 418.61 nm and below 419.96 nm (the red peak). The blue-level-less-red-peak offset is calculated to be -1.1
